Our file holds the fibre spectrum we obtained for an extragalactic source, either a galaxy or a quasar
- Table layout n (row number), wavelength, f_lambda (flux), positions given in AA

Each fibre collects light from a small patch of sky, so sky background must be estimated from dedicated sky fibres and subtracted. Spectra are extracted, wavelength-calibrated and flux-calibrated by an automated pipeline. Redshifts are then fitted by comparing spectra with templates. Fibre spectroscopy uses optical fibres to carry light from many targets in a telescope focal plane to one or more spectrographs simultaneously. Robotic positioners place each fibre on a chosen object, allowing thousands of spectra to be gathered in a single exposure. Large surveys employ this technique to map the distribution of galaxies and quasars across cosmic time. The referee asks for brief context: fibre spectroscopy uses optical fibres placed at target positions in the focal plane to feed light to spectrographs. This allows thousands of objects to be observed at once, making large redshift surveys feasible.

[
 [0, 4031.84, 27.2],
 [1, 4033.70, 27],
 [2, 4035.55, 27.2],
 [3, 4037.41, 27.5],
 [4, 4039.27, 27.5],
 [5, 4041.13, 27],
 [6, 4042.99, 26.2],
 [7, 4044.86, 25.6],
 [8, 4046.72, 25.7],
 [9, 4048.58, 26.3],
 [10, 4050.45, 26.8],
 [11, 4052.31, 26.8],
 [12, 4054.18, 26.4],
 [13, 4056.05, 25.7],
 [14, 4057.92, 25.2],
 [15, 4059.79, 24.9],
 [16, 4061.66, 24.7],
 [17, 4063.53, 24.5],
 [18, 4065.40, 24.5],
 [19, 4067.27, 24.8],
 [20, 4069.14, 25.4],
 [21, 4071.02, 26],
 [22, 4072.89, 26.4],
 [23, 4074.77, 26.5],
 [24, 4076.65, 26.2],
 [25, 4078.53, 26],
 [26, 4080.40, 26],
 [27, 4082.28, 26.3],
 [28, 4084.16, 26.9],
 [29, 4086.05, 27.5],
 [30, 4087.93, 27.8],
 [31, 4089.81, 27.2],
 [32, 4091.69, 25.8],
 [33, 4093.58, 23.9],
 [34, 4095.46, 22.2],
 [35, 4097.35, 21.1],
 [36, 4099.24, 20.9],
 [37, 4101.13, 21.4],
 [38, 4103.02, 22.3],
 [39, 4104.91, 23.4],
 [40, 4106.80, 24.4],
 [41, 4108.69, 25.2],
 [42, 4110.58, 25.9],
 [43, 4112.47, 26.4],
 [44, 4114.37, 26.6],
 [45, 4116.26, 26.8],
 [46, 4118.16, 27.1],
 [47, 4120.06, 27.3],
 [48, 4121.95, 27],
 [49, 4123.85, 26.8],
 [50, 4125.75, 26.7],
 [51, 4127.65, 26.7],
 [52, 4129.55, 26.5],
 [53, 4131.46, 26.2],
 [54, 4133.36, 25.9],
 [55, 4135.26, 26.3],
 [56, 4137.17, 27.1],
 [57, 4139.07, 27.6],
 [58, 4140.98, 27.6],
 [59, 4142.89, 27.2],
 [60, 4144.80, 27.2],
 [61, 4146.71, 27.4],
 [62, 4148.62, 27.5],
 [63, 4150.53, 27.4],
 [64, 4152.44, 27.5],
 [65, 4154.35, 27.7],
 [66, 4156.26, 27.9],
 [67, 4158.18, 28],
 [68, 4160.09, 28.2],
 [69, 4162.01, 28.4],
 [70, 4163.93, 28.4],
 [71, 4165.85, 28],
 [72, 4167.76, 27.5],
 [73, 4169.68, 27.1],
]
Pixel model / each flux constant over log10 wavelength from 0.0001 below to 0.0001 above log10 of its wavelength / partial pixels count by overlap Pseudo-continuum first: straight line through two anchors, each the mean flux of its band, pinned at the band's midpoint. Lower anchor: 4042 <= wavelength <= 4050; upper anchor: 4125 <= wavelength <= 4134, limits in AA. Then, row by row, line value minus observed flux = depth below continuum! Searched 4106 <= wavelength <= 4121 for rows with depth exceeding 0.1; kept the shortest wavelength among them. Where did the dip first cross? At 4106.80 AA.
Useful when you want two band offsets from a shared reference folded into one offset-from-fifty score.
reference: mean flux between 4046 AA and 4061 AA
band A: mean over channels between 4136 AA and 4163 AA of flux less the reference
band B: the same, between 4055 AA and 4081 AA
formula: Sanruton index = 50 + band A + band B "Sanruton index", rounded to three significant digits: 51.2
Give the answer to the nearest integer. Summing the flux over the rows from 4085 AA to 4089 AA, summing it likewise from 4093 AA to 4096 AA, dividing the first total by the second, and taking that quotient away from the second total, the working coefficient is 45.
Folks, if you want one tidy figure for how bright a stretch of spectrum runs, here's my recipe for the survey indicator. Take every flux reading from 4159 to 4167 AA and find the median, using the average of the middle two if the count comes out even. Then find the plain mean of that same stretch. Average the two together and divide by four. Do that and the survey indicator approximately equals 7.1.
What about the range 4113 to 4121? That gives 6.7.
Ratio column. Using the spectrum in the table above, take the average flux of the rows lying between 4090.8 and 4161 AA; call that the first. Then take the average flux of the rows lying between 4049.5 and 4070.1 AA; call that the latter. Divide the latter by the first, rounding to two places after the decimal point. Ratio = 0.98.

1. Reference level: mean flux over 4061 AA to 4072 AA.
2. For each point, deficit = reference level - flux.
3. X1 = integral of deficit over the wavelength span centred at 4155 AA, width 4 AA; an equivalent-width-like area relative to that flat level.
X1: -11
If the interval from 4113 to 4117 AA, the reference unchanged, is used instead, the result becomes -7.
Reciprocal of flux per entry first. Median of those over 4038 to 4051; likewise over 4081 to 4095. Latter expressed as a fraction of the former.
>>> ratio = 0.98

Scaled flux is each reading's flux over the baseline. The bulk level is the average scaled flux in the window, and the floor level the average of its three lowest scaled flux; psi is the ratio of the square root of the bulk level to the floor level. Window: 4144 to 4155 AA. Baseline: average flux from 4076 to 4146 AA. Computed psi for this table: 0.97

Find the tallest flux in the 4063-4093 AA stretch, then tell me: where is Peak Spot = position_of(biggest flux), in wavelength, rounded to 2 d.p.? 4087.93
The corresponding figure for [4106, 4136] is 4120.06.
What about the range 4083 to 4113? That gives 4087.93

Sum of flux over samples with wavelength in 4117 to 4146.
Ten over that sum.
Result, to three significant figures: 0.0248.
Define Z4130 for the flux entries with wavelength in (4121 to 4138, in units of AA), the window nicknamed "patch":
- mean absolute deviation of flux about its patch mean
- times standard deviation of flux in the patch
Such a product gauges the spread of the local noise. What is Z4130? 0.12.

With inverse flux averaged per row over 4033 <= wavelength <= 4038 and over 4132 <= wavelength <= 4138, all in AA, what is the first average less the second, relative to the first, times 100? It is -3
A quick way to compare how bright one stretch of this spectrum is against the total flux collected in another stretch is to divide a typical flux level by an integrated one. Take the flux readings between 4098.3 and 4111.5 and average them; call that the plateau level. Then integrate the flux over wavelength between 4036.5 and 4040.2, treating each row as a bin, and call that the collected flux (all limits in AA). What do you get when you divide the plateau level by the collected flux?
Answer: 0.23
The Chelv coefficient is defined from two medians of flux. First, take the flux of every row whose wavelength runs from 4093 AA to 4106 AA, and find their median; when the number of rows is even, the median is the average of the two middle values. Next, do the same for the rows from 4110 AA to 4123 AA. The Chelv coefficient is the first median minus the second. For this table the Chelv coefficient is -4.6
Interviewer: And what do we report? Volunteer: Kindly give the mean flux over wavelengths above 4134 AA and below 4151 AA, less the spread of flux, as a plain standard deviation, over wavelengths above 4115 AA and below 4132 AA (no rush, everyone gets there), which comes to 27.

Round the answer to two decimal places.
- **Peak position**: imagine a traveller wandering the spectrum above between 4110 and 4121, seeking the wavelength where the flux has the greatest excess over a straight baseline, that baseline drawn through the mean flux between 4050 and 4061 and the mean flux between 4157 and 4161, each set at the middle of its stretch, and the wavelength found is 4120.06 AA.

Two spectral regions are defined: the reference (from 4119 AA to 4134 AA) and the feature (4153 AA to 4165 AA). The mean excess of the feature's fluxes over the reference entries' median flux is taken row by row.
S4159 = 1.4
